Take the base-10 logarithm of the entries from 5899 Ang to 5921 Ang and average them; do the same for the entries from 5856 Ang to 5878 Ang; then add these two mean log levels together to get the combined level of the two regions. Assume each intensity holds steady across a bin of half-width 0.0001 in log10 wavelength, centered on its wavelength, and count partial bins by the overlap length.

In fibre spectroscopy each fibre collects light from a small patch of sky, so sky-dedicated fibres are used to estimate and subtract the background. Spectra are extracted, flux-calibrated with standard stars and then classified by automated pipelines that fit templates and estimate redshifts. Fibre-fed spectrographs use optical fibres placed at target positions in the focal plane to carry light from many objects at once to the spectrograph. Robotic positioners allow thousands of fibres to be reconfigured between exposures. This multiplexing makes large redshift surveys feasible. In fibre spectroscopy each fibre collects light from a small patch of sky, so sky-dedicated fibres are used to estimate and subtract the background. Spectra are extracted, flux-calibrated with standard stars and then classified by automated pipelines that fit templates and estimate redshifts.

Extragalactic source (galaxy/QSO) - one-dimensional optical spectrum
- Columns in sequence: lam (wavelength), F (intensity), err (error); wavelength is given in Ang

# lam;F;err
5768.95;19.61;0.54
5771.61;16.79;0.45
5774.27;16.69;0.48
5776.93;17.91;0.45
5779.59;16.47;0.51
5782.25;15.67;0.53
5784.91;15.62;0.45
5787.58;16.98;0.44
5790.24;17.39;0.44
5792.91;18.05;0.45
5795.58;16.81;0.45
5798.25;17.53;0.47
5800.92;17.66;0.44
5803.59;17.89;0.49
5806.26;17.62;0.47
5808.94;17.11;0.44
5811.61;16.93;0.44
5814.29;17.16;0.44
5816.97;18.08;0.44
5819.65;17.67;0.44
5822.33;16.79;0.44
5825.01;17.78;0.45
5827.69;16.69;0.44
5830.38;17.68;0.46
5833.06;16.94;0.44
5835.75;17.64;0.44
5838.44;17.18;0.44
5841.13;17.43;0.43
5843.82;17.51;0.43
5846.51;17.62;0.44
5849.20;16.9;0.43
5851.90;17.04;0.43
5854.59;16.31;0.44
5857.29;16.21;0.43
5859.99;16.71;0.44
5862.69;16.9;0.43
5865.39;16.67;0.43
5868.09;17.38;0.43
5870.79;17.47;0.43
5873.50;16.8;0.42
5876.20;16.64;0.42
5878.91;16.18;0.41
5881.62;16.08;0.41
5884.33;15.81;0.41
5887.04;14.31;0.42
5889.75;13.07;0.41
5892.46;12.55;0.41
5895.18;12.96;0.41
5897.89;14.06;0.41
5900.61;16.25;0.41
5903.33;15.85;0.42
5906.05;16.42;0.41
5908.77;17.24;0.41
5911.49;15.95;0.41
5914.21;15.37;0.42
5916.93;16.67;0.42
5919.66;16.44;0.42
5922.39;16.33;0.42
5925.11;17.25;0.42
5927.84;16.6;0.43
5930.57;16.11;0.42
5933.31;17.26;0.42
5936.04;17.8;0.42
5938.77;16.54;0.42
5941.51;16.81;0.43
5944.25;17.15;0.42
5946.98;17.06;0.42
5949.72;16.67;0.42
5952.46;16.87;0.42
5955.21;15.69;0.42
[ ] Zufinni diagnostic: 2.44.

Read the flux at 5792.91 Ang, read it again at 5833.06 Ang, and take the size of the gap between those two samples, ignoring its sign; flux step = 1.1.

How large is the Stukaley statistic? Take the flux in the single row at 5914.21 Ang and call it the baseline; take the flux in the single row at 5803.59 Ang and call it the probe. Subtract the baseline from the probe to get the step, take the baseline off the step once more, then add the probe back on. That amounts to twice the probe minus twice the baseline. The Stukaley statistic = 5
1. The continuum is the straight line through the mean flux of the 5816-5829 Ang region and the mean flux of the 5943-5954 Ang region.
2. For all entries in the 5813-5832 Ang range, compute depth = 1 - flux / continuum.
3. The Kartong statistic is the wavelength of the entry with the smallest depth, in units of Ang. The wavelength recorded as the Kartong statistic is 5816.97 Ang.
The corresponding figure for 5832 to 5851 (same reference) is 5846.51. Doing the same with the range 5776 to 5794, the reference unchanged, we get 5792.91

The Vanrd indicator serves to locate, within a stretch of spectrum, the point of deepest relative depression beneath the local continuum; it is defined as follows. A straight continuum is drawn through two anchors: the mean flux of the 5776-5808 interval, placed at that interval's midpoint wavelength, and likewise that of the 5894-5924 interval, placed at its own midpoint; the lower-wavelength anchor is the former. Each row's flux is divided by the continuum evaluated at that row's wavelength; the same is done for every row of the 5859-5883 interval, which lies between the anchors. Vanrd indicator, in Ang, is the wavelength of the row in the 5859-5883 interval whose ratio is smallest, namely 5881.62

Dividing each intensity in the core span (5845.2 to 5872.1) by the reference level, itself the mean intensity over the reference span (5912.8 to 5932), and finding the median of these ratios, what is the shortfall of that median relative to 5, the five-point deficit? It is 3.97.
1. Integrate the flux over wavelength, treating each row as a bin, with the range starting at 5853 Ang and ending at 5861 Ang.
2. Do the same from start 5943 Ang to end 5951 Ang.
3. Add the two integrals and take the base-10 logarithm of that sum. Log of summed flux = 2.43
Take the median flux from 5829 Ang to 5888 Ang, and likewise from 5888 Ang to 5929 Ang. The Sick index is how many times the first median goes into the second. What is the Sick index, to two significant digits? 0.96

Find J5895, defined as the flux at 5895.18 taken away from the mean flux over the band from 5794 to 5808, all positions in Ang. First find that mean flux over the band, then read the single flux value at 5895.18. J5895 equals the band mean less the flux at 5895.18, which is 4.5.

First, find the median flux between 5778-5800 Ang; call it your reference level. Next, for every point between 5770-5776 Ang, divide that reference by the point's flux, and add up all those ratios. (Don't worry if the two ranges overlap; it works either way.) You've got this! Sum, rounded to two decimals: 2.02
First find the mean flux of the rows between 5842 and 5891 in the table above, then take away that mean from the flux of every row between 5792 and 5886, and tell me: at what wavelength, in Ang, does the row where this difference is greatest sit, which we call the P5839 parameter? 5816.97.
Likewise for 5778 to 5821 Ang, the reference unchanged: 5816.97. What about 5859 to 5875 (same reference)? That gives 5870.79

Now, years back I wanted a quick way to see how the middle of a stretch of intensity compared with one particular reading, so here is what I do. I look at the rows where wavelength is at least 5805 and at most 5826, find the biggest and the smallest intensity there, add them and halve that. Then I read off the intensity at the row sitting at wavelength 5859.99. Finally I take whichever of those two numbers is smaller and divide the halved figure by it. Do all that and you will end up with 1.04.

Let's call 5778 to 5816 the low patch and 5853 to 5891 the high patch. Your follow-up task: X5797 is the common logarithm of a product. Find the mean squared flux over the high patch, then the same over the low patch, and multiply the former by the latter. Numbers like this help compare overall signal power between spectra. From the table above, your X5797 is 4.89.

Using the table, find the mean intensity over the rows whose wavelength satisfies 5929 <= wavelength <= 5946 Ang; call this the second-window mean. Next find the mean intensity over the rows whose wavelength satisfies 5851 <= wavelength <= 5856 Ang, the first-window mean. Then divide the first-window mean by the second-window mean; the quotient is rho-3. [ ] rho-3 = 0.98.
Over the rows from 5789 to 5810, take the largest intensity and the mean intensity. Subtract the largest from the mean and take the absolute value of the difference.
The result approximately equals 0.5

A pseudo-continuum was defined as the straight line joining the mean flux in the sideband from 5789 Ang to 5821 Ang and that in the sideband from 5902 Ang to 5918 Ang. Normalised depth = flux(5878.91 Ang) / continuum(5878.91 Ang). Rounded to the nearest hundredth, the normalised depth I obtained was 0.97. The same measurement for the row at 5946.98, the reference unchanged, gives 1.08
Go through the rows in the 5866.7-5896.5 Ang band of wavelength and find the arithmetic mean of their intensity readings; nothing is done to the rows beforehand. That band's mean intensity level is 15.4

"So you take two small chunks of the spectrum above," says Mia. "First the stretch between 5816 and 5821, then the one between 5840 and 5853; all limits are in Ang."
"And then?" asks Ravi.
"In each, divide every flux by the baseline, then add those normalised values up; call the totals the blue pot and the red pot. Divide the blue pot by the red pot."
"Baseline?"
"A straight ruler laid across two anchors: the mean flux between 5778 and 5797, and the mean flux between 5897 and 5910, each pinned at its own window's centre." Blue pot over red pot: 0.4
